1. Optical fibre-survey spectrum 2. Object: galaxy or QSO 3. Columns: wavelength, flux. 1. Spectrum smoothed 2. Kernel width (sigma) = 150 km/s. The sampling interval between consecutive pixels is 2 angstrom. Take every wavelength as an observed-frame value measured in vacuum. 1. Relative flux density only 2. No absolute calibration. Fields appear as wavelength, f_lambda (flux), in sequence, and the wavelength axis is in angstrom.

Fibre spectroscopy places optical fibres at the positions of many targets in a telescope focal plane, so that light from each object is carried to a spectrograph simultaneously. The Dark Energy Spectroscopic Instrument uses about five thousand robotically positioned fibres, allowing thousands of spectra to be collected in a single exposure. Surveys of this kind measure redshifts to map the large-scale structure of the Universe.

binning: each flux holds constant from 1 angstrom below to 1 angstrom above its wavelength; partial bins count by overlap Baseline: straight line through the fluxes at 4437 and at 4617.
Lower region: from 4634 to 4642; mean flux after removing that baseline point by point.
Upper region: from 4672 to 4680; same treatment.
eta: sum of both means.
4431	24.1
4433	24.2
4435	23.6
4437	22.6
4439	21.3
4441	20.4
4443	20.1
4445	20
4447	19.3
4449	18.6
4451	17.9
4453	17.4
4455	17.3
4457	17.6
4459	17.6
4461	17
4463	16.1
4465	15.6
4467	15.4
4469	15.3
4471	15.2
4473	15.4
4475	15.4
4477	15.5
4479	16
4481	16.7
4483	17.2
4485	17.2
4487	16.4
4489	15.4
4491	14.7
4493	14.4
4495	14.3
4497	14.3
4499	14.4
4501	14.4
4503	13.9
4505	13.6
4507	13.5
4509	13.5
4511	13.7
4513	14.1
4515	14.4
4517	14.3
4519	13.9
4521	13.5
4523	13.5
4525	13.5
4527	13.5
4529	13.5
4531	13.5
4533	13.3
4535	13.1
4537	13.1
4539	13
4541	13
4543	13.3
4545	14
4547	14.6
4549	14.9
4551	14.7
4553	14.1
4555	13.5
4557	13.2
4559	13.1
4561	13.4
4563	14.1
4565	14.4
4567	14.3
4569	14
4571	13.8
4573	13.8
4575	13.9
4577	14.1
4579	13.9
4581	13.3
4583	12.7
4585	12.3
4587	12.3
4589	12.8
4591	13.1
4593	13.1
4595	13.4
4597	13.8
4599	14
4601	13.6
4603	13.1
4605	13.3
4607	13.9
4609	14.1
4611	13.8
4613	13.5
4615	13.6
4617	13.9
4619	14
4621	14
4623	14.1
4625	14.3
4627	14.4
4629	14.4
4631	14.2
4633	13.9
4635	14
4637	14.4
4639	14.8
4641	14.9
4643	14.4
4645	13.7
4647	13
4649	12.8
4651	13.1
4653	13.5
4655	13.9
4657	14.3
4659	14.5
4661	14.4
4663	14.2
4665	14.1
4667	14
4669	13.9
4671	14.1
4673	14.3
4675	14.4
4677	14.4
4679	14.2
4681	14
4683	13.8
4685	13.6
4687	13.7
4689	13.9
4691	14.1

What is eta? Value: 5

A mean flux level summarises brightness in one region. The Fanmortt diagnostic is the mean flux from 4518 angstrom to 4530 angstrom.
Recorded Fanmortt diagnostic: 13.6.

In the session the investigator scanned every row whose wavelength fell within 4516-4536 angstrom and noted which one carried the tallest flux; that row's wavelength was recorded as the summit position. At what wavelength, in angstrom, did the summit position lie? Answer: 4517 angstrom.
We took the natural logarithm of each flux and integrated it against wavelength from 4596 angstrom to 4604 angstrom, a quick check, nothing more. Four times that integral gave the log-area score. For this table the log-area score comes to 83.6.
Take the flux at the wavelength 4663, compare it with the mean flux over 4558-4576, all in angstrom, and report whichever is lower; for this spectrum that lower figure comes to 13.9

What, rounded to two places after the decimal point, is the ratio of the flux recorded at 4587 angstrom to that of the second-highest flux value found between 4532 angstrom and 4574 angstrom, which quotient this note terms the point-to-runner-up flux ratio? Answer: 0.84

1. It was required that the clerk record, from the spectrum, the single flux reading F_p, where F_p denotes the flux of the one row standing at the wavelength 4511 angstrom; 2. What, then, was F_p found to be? 13.7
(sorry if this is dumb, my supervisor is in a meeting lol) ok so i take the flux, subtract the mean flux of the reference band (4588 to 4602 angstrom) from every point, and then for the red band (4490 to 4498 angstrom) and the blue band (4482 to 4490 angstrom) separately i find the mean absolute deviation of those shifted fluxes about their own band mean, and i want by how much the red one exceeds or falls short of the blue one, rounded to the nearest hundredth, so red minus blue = -0.51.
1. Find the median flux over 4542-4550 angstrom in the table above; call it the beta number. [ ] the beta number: 14.3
